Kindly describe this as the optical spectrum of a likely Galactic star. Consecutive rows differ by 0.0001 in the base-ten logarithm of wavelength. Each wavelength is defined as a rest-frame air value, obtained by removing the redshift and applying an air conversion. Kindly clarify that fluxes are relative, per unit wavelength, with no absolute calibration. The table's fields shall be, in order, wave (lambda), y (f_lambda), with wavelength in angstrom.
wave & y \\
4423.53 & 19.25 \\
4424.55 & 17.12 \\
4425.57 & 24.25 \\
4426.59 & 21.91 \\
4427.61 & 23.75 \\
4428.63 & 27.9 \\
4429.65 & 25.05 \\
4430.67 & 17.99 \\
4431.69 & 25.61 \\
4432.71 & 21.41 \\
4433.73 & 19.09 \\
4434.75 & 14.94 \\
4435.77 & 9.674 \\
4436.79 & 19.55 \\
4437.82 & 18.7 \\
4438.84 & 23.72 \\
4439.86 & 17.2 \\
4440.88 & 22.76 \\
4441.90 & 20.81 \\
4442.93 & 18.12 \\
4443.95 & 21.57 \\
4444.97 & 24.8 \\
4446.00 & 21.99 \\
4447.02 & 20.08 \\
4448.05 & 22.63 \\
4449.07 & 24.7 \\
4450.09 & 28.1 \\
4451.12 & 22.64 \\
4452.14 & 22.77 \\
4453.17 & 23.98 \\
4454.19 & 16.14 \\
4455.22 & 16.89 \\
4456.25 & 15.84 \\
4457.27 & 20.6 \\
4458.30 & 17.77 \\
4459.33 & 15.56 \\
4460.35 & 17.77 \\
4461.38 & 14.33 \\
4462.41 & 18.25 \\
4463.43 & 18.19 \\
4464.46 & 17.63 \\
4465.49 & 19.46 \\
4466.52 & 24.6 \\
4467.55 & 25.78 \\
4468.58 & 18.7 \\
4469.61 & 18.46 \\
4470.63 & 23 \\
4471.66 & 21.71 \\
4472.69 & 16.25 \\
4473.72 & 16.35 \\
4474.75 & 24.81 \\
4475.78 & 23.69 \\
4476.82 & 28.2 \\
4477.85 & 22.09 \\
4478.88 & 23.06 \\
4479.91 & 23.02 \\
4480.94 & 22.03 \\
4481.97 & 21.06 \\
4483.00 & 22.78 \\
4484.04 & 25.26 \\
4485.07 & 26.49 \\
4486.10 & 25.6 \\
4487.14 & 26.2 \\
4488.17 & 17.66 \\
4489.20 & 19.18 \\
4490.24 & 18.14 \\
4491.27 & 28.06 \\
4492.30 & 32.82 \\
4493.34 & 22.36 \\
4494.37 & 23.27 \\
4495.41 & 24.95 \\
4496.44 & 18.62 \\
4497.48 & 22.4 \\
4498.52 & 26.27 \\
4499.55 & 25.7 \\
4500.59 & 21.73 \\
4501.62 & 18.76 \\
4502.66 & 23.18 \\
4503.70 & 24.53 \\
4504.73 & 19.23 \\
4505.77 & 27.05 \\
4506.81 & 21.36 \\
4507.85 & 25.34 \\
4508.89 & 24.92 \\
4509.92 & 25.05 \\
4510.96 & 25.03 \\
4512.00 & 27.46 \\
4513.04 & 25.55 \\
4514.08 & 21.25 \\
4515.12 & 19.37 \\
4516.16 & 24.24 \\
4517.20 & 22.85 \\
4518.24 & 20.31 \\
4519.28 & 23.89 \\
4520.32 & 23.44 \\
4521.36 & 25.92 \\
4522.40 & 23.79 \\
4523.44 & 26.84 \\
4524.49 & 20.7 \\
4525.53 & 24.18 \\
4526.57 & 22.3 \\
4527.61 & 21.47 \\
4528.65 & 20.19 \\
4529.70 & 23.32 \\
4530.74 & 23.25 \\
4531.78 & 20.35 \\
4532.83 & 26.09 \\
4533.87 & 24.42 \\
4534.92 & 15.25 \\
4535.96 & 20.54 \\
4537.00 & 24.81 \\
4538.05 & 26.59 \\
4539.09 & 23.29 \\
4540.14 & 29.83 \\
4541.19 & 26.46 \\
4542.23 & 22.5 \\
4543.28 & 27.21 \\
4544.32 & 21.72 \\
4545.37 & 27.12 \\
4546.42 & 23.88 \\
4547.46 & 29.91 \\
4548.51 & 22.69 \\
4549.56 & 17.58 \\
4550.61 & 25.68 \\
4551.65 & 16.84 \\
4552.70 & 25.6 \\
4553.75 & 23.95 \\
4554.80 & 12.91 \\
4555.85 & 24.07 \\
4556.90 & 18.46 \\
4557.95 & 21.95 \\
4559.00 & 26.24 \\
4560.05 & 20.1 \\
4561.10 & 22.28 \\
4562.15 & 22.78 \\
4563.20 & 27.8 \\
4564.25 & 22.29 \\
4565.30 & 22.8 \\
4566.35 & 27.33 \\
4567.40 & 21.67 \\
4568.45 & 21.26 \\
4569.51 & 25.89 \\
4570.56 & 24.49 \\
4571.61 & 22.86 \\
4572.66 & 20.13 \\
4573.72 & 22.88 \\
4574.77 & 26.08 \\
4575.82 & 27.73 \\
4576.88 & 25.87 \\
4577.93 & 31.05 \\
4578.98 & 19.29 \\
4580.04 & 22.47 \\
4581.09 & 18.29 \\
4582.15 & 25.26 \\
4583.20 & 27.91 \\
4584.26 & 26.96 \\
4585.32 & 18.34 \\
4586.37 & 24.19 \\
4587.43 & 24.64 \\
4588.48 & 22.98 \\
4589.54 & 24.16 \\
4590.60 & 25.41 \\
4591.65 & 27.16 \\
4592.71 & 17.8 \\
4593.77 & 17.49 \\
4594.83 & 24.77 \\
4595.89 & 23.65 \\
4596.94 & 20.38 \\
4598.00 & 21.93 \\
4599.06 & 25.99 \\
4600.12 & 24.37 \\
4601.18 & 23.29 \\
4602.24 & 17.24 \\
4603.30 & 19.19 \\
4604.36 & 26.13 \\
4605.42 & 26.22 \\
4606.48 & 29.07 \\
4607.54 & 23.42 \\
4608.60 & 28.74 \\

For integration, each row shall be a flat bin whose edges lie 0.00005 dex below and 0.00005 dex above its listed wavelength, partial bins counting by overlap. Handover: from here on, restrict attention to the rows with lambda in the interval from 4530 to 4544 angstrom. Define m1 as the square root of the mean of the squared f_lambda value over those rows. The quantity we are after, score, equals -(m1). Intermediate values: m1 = 24.2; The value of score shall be -24.2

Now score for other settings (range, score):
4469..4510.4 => -23.3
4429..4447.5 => -20.5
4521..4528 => -23.7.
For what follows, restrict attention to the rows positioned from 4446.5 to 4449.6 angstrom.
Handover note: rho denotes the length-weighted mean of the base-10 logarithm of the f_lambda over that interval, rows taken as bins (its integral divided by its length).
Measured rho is 1.35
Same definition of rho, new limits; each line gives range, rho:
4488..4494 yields 1.36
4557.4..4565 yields 1.37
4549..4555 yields 1.31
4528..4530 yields 1.33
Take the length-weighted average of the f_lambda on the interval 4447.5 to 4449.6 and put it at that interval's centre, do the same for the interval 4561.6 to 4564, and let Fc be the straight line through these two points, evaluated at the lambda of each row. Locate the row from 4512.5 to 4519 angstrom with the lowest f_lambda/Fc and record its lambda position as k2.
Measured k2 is 4515.12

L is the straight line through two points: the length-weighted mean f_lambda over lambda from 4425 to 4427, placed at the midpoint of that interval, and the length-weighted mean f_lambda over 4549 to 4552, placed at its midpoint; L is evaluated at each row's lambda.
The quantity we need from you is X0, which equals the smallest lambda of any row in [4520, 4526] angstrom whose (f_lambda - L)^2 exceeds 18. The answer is 4521.36 angstrom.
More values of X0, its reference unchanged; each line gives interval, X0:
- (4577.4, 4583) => 4577.93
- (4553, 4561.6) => 4554.80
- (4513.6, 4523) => 4521.36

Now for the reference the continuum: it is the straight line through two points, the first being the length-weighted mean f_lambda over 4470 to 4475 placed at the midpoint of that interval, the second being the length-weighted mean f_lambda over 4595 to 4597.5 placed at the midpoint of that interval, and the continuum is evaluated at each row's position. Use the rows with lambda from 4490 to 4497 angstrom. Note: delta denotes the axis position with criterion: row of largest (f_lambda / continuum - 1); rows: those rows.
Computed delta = 4492.30 angstrom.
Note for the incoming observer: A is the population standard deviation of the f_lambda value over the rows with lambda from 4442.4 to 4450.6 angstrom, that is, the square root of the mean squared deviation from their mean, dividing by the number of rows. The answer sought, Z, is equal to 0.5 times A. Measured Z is 1.45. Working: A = 2.9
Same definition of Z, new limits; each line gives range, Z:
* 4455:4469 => 1.54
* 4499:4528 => 1.20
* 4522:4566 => 1.77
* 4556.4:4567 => 1.44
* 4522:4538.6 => 1.44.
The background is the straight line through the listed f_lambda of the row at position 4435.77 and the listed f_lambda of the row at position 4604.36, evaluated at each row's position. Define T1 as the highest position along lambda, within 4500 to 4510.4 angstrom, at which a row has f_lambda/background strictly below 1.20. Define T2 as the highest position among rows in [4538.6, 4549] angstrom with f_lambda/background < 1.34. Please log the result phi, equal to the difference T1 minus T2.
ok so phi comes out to -43.8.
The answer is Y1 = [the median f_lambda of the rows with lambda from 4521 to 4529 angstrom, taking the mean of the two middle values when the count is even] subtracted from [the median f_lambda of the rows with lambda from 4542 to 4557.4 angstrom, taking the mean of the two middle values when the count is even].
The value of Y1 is 0.8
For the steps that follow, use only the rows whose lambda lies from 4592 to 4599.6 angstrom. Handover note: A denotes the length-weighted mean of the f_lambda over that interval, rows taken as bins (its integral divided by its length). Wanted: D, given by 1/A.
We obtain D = 0.0458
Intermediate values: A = 21.8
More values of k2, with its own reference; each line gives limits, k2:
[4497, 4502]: 4501.62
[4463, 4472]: 4464.46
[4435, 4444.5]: 4435.77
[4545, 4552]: 4551.65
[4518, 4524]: 4518.24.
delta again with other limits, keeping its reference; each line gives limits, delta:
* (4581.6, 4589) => 4583.20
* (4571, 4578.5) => 4577.93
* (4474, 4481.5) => 4476.82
